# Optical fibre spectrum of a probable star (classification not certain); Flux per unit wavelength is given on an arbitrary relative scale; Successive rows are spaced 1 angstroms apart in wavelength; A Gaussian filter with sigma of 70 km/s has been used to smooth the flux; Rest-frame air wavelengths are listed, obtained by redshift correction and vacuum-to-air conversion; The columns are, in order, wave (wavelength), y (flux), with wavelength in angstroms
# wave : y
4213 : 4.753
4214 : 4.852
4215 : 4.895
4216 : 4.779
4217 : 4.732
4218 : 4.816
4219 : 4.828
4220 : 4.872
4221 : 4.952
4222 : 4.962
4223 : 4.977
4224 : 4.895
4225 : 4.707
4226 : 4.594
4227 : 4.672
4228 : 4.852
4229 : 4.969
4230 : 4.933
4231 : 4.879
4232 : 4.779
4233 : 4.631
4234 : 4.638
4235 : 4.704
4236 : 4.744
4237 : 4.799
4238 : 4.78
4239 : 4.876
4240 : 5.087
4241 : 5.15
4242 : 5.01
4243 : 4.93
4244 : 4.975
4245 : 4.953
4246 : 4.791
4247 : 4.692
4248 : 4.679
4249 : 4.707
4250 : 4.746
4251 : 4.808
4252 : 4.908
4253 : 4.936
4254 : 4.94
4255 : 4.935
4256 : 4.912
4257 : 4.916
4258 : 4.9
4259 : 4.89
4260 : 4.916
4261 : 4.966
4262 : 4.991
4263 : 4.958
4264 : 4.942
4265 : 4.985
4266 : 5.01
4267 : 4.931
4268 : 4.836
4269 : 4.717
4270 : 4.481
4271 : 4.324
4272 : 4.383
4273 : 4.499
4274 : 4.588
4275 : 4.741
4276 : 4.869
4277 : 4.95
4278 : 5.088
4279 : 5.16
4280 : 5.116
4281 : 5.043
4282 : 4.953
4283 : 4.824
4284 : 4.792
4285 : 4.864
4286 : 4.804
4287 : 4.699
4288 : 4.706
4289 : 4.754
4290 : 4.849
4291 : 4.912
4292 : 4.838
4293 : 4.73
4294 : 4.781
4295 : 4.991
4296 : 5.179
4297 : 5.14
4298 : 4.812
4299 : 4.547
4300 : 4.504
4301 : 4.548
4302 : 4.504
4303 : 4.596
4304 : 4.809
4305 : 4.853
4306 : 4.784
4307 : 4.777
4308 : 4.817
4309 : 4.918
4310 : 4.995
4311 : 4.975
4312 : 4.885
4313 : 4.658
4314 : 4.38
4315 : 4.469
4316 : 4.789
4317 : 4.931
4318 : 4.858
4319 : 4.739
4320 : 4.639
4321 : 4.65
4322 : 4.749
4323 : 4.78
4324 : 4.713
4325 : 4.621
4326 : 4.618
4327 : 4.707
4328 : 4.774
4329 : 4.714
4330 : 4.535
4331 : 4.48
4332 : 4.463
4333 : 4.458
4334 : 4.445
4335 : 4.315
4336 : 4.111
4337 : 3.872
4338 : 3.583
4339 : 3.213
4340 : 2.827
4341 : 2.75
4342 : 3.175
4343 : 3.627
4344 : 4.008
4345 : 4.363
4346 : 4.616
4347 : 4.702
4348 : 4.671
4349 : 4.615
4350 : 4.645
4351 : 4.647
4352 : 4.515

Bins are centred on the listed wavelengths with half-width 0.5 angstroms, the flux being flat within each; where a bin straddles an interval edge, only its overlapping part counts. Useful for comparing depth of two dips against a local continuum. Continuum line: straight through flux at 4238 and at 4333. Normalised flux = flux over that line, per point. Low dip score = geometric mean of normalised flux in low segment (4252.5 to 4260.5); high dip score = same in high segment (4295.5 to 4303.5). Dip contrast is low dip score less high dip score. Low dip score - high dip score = 0.01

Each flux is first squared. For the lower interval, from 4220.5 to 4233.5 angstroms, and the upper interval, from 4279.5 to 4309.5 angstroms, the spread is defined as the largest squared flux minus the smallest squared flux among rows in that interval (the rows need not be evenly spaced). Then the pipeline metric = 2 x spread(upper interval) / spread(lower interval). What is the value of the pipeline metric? 3.6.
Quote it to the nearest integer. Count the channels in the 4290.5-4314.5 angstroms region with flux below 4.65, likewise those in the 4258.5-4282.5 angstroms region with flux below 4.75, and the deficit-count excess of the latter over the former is 1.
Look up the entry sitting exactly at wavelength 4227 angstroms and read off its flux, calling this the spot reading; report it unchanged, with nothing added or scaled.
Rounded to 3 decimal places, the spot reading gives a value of 4.672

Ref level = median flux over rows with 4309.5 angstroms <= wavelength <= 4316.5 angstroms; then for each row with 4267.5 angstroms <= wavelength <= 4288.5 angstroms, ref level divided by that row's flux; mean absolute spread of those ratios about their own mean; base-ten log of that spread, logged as -1.41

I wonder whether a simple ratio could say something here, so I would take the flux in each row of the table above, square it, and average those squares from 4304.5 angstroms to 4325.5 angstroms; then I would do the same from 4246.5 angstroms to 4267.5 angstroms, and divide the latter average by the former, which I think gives 1.05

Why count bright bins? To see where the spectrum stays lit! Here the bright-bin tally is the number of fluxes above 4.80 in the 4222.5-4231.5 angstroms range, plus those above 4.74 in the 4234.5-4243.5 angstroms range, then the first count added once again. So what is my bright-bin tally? 20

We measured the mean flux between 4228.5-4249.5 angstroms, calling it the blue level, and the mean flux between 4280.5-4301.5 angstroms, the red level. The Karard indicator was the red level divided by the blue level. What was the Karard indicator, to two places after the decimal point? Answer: 1.00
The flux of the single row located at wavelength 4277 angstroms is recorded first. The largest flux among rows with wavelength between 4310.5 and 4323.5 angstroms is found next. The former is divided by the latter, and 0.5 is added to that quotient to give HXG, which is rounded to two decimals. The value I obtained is 1.49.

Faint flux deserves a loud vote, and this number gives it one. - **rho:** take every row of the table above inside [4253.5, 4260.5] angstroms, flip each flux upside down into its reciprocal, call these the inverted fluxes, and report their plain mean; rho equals 0.203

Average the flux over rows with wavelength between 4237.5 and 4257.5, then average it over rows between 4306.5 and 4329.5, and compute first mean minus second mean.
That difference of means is 0.14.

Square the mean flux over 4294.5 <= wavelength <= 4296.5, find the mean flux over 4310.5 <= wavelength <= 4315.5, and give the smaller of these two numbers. 4.67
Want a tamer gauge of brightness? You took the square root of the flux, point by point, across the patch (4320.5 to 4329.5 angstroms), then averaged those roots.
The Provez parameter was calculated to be 2.17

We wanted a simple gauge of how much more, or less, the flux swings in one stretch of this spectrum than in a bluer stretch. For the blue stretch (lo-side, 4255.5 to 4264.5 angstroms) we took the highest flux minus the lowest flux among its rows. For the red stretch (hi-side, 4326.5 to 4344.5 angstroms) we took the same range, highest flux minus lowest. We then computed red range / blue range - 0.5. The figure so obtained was 19.5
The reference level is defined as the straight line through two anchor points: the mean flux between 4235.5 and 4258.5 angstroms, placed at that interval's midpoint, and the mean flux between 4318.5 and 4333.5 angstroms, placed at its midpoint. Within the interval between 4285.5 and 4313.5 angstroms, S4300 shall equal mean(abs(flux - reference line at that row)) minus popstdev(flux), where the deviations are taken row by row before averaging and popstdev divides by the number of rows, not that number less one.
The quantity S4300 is -0.018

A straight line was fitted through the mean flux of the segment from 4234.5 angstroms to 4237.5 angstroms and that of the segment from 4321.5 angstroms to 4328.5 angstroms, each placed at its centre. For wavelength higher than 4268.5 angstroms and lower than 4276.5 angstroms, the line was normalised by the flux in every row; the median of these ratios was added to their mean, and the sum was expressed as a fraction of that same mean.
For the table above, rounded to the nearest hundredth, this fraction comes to 2.01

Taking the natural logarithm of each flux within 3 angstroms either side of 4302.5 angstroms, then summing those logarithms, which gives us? 9.20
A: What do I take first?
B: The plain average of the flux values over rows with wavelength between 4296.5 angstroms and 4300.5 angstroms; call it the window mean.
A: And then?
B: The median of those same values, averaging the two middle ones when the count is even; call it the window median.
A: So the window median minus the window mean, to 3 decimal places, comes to -0.071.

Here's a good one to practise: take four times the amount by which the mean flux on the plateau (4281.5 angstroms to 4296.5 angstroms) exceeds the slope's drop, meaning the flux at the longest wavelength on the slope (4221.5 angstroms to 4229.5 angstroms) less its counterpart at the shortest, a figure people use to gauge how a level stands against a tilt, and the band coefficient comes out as 19.4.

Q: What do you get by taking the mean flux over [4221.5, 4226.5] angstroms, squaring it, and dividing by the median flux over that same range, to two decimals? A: 4.76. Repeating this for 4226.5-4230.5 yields 4.82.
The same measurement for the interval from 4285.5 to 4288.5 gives 4.77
